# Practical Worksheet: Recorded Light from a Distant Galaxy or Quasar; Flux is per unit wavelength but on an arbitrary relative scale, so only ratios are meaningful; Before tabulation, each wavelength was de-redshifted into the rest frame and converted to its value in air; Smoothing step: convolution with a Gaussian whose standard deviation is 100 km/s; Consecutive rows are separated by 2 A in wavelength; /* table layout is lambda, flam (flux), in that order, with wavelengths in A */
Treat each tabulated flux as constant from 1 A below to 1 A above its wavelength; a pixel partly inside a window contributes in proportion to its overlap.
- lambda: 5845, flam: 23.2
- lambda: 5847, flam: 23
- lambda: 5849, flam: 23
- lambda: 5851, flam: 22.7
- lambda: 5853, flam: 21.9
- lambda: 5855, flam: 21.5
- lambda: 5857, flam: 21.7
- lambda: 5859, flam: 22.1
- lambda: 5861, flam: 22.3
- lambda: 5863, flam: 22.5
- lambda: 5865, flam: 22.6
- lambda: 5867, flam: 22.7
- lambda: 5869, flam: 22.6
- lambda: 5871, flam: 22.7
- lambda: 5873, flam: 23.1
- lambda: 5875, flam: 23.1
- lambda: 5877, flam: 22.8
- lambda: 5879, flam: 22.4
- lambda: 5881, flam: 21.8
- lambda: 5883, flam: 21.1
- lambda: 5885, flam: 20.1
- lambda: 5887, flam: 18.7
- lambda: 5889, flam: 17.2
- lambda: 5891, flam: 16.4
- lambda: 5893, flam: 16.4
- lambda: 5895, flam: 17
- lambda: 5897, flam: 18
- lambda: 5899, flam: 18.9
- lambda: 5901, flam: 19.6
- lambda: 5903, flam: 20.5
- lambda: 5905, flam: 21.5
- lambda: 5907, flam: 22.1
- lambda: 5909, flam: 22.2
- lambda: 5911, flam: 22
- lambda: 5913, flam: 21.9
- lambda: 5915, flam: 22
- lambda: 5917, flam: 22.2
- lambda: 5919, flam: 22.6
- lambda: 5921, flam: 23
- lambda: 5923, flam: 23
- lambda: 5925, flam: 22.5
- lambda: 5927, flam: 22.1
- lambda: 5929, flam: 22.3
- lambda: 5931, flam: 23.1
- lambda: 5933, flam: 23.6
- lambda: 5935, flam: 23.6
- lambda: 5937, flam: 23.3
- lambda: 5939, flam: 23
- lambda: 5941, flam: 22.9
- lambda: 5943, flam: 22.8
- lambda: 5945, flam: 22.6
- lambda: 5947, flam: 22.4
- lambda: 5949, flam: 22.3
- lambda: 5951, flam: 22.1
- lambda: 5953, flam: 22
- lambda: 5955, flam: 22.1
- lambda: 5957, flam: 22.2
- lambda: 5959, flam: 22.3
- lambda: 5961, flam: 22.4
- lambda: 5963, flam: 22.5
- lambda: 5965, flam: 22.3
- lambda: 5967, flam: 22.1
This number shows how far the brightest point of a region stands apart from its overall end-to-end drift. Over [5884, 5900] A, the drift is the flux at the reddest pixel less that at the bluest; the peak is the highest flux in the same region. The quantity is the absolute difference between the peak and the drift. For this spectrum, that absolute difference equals 21.3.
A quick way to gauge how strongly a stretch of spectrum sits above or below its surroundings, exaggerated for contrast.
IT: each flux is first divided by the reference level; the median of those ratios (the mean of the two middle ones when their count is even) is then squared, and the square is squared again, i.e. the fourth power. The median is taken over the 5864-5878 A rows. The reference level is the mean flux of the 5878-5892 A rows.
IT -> 1.77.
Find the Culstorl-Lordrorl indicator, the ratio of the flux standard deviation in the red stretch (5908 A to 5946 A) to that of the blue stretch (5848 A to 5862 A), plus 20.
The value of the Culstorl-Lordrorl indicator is 21.0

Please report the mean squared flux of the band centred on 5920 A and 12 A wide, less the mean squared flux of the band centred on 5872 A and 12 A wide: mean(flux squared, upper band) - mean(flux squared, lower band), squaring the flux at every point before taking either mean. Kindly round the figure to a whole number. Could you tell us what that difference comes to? -13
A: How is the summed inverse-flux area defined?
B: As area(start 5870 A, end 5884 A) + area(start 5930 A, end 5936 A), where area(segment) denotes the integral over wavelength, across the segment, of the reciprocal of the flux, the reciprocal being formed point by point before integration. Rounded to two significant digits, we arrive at 0.88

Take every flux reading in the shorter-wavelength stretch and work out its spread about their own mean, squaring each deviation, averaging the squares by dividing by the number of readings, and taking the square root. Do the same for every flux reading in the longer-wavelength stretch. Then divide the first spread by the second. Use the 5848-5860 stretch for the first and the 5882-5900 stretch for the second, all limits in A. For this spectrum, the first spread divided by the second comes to 0.3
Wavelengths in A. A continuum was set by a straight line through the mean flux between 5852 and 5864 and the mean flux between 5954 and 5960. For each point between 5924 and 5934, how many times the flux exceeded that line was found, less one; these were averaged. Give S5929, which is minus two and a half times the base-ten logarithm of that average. 4.0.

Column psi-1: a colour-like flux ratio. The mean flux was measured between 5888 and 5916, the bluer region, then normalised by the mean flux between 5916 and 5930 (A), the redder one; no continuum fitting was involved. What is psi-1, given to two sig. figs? 0.87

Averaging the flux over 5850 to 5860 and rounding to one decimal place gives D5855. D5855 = 22.0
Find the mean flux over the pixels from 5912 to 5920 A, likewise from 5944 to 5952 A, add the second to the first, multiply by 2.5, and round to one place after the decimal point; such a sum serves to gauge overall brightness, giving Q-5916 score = 111.3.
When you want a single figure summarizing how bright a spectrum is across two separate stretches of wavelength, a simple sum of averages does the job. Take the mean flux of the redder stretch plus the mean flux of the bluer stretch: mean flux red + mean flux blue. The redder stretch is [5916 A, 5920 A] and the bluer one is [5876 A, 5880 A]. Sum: 45.0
